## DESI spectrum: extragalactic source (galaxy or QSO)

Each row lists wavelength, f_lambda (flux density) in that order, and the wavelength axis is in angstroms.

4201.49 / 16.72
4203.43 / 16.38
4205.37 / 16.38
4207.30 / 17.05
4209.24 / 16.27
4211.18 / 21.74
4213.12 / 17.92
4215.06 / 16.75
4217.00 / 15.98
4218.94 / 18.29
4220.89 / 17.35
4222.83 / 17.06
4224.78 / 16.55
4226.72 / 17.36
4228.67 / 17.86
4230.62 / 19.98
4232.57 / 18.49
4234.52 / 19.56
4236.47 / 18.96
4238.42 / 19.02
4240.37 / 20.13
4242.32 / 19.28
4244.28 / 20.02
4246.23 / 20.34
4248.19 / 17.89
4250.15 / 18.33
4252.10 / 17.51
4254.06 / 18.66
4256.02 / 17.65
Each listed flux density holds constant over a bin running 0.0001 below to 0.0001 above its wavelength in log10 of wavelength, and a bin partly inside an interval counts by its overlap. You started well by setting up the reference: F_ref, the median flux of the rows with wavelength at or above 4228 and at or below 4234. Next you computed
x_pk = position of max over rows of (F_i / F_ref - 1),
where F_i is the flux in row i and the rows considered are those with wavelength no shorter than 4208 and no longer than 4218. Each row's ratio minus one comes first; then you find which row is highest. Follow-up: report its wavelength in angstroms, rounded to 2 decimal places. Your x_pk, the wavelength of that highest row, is 4211.18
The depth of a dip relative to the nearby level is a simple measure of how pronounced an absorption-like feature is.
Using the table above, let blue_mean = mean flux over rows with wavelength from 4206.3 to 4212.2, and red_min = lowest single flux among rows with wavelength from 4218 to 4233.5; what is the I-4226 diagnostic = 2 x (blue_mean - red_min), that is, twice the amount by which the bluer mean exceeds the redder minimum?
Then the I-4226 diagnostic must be 3.6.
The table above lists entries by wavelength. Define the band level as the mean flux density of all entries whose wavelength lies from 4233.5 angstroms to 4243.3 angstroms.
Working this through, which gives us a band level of 19.4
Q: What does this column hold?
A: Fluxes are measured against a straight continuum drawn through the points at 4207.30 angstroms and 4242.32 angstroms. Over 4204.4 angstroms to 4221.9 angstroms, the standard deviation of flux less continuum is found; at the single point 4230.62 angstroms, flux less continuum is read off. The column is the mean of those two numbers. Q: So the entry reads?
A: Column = 1.6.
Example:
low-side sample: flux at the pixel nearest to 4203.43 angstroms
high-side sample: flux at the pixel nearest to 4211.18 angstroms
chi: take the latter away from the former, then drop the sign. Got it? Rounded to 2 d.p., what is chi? 5.36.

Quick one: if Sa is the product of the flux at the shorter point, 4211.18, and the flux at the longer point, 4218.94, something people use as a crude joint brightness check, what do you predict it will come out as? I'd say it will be 398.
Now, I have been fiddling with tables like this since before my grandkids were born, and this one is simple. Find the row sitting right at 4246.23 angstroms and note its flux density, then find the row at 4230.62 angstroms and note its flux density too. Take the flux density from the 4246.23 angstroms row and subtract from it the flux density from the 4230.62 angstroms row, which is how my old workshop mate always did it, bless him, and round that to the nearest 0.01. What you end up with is 0.36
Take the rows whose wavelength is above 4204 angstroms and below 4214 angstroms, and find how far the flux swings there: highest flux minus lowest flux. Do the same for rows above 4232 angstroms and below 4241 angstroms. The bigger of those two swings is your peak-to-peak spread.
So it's 5.5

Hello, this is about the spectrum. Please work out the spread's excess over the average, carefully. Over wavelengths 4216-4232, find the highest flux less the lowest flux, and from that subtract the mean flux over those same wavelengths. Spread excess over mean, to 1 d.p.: -13.6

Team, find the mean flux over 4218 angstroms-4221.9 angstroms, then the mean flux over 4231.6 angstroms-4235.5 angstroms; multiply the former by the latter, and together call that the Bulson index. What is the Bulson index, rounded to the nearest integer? 339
